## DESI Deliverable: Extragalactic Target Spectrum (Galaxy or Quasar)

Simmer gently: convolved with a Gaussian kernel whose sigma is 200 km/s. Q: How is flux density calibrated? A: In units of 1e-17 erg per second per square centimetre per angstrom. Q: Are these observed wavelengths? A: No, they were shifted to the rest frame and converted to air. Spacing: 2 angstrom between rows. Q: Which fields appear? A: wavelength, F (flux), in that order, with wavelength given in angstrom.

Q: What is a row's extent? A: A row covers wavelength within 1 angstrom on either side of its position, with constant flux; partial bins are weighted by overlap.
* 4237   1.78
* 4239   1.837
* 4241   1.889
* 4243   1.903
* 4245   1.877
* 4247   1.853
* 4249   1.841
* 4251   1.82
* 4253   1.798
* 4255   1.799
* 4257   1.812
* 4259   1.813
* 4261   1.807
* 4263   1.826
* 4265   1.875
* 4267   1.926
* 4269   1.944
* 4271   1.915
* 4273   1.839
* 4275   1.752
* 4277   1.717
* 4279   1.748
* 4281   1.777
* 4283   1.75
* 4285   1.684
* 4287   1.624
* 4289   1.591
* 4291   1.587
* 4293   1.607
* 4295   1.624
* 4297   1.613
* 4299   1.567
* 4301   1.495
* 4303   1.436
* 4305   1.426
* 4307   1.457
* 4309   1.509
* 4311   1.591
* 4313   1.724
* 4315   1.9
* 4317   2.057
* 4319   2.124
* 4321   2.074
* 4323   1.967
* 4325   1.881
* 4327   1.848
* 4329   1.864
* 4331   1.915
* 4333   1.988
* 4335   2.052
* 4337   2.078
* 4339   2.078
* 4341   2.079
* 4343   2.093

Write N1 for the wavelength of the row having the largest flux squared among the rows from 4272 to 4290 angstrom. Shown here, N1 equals 4273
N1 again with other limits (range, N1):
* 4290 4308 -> 4295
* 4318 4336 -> 4319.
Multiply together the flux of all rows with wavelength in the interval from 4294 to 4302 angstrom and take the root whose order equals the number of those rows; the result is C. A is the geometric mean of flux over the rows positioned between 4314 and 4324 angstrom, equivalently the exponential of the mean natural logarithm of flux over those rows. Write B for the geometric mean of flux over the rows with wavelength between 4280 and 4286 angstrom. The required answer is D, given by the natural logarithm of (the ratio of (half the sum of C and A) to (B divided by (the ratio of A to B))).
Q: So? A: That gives 0.19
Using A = 2.02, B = 1.74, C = 1.57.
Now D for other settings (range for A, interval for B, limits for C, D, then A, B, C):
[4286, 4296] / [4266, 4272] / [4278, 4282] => -0.32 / 1.61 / 1.93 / 1.76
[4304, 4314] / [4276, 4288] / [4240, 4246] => -0.11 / 1.54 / 1.72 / 1.89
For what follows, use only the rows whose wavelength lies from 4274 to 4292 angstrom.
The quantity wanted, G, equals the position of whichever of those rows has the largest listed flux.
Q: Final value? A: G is 4281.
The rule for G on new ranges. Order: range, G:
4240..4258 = 4243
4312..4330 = 4319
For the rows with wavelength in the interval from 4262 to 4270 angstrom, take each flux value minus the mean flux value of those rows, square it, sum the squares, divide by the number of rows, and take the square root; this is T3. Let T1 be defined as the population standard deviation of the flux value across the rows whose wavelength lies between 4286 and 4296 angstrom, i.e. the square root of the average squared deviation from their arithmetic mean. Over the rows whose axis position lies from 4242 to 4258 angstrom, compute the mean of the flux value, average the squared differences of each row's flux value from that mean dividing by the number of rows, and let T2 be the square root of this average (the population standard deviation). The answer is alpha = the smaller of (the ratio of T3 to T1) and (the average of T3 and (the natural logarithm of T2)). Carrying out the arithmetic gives -1.65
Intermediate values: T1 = 0.016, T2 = 0.04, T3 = 0.046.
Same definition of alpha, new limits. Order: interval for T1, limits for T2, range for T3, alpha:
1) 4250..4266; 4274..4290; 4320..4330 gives -1.34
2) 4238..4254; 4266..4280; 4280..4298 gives -1.18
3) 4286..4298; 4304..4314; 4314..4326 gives -1.07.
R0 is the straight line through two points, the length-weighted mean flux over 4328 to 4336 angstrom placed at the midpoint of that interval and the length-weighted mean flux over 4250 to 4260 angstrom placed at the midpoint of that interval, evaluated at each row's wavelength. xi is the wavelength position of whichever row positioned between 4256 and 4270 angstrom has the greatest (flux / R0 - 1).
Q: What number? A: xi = 4269 angstrom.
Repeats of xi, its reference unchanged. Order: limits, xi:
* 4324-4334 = 4333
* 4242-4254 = 4243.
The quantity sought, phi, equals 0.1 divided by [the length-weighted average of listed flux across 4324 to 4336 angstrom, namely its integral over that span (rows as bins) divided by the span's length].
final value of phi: 0.0520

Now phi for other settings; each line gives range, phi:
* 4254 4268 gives 0.0544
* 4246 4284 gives 0.0549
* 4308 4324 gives 0.0535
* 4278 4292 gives 0.0595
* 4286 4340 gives 0.0566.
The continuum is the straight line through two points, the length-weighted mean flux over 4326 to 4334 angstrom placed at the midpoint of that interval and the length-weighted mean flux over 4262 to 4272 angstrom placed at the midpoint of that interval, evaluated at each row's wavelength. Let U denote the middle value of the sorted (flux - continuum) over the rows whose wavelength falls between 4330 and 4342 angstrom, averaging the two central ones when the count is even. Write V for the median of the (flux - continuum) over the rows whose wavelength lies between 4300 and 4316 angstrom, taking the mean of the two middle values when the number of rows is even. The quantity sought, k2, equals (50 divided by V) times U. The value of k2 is -20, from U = 0.16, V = -0.399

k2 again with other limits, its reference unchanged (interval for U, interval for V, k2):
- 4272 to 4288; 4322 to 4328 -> 337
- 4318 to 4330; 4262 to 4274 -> -453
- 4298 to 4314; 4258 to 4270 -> 430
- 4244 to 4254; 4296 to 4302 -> 8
